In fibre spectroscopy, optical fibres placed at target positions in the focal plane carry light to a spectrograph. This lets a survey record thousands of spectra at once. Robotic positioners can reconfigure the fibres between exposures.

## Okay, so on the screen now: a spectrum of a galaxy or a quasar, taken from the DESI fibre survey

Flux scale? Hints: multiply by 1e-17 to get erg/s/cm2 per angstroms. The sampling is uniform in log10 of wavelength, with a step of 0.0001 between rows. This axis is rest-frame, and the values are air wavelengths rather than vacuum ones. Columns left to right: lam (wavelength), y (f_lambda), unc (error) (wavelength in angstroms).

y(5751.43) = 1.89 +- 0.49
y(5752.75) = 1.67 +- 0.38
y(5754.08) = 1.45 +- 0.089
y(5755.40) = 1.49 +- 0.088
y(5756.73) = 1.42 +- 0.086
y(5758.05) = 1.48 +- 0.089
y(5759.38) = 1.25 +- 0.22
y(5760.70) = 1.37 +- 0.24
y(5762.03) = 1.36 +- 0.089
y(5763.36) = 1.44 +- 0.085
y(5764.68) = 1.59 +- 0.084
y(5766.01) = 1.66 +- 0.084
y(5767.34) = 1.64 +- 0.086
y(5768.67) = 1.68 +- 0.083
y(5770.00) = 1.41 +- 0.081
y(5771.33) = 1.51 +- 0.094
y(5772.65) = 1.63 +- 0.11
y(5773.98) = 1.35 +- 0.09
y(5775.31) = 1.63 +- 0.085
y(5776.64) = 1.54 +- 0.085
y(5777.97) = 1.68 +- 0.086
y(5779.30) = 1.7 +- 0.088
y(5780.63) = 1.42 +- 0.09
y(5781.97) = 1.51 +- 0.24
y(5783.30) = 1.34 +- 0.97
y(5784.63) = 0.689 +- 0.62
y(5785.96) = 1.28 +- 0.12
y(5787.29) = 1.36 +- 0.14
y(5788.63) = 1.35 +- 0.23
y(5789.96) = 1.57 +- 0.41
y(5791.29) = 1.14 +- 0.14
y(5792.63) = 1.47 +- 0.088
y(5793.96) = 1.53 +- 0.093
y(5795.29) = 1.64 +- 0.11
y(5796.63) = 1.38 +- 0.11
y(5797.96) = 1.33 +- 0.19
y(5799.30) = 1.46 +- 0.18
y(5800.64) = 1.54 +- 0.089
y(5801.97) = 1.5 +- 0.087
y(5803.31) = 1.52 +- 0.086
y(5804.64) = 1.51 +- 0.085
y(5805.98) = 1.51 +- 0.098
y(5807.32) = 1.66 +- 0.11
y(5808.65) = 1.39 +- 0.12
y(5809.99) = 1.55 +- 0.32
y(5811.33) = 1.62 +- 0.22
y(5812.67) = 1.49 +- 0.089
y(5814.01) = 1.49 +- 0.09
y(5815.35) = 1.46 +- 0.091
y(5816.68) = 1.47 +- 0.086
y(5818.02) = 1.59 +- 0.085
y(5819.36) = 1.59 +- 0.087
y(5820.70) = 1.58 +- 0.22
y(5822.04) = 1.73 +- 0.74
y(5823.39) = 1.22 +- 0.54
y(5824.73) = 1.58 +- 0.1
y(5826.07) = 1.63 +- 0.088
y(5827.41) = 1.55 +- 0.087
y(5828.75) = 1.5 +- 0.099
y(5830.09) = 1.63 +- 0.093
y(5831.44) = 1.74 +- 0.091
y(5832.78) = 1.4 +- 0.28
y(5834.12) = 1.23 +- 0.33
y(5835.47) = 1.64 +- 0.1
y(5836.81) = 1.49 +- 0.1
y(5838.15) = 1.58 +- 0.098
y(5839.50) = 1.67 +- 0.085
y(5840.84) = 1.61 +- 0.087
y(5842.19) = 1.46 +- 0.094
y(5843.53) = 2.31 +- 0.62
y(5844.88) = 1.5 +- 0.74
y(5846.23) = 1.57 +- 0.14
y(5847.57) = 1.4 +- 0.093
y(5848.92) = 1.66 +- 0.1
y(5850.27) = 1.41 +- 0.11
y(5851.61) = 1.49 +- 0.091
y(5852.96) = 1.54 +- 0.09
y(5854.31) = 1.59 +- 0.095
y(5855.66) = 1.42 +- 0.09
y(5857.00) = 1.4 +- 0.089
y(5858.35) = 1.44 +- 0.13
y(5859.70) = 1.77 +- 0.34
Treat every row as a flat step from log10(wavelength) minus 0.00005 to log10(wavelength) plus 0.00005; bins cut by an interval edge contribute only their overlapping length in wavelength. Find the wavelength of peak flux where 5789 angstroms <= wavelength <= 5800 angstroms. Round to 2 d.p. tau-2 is 5795.29 angstroms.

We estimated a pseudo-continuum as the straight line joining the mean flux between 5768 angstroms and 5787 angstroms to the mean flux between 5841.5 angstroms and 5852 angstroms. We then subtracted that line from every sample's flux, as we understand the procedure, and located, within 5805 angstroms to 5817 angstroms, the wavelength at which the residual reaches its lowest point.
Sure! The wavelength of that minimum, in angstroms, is 5808.65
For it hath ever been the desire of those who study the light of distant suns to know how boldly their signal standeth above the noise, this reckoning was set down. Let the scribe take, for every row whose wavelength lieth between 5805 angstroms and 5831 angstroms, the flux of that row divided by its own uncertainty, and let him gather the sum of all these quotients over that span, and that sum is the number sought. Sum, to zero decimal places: 254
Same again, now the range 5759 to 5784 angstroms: 285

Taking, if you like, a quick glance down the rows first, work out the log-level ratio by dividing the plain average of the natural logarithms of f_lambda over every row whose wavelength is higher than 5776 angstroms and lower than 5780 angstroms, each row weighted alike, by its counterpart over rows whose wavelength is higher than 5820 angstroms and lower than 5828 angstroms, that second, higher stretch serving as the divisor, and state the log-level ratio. 1.14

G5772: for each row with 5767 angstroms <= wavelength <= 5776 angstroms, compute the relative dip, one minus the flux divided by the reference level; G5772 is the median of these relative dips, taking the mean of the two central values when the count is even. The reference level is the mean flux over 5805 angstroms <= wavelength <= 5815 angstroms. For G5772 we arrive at -0.07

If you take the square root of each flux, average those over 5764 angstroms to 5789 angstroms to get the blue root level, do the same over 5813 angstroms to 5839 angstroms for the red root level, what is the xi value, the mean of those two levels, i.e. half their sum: 1.22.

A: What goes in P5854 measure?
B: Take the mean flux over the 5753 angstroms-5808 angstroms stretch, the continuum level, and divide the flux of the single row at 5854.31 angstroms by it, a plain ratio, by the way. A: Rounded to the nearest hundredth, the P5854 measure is 1.09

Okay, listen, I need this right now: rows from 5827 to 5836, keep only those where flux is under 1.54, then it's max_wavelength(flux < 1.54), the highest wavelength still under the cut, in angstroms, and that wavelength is 5834.12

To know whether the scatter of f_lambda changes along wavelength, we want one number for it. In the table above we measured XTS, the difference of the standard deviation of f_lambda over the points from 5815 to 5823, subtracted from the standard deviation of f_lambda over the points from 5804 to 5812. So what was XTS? 0.00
